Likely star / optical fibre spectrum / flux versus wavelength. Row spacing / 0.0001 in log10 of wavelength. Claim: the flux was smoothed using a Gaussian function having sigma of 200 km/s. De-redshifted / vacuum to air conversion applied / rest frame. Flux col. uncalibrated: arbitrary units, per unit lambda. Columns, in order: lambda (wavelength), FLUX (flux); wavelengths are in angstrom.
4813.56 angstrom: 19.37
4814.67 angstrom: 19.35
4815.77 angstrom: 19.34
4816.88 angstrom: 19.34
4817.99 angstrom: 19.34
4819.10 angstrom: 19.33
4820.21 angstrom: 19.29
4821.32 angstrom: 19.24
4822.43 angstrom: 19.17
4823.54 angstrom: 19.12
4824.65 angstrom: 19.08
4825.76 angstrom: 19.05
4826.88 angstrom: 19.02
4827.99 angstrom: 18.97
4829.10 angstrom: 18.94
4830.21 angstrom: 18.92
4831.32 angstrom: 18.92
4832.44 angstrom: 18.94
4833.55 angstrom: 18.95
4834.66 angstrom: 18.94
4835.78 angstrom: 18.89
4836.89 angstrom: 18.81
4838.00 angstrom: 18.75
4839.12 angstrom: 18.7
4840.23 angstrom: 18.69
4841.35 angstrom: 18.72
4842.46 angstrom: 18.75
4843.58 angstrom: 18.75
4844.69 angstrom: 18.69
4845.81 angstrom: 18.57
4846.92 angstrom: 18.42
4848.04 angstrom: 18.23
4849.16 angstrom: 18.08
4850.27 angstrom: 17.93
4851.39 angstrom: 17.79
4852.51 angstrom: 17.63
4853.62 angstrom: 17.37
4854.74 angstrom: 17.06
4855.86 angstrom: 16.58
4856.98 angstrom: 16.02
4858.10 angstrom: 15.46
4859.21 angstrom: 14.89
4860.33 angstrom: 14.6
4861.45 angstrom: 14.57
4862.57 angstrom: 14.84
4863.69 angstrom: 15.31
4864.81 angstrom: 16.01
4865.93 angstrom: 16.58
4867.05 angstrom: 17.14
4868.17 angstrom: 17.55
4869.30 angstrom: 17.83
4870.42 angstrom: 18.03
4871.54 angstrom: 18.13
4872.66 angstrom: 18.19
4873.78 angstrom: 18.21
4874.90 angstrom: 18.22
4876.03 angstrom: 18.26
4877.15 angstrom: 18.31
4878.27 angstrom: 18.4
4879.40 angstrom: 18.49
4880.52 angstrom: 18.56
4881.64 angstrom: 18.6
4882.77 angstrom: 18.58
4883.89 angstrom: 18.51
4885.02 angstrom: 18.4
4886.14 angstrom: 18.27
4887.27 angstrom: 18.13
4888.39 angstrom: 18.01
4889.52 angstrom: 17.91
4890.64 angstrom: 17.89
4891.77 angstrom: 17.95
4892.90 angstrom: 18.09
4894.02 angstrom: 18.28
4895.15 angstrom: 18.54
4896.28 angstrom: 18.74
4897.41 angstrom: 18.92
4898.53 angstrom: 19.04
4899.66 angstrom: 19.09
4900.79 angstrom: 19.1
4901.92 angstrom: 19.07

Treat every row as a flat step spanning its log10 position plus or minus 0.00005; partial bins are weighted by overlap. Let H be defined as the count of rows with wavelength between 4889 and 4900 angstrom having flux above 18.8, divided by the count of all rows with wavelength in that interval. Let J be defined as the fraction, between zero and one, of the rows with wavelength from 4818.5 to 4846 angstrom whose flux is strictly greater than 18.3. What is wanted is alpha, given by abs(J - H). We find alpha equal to 0.7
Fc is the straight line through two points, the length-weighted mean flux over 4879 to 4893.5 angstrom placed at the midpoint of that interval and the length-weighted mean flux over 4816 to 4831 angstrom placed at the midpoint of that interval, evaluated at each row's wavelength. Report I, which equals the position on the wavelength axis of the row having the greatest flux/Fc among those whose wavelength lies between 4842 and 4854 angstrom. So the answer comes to 4843.58 angstrom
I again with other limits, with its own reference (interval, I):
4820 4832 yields 4820.21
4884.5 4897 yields 4896.28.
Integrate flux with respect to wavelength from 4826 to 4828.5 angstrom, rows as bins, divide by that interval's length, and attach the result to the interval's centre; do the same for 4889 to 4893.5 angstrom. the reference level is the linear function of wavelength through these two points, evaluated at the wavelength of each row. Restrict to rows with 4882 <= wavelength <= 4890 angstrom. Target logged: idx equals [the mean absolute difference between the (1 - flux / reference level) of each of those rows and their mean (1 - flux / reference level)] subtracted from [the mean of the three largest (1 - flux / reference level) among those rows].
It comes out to -0.009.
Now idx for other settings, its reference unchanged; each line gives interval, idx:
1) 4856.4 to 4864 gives 0.181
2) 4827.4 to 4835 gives -0.003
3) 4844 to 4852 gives 0.023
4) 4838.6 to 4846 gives 0.002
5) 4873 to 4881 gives -0.008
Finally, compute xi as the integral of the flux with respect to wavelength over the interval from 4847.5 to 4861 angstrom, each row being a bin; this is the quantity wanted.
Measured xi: 227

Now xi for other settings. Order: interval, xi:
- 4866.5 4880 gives 244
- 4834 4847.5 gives 253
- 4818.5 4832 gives 258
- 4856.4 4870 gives 217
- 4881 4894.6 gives 248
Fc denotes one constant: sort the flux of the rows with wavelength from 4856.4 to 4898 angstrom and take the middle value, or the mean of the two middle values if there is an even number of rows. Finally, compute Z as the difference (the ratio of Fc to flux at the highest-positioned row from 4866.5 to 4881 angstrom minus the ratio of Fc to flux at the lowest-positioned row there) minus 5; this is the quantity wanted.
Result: -5.08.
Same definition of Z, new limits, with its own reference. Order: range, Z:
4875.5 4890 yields -4.98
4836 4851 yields -4.95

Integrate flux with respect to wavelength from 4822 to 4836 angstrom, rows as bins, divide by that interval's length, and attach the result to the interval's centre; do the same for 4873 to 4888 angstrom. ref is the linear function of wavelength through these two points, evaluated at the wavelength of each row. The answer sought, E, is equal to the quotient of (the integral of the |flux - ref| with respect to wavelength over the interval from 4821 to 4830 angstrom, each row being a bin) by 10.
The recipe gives 0.1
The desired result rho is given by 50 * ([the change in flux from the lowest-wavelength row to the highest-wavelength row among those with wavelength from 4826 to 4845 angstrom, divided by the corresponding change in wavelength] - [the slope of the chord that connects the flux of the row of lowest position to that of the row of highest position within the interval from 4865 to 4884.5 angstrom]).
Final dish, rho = -6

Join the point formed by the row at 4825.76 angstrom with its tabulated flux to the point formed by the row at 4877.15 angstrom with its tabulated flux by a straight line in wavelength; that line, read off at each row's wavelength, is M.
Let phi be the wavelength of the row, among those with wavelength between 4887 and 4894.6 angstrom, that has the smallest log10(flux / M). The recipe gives 4890.64 angstrom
